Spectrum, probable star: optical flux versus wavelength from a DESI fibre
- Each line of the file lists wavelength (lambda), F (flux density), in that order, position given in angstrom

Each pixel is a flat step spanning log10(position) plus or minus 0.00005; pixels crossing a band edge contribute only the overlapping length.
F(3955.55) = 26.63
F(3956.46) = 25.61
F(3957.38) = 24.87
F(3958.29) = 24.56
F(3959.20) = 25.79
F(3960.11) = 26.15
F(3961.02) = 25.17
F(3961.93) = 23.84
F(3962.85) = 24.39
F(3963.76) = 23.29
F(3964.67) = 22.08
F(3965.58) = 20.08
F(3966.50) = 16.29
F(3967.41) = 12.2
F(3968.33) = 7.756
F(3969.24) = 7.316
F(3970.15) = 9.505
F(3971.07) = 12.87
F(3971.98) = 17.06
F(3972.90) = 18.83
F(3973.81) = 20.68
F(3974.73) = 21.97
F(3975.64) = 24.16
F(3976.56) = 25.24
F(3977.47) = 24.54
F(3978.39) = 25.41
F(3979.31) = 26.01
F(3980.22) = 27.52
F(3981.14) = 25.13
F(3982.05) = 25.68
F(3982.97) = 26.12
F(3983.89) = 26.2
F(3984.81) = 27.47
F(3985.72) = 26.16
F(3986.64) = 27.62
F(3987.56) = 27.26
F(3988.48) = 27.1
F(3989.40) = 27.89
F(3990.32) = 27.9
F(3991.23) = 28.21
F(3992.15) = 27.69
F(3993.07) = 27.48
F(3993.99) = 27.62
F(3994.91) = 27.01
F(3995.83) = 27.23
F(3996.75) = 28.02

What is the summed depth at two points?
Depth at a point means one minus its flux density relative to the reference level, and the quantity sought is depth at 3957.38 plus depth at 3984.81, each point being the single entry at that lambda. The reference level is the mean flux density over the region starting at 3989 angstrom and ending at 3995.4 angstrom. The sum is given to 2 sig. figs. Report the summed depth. 0.11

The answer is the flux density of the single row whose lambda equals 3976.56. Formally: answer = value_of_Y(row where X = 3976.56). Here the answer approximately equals 25.24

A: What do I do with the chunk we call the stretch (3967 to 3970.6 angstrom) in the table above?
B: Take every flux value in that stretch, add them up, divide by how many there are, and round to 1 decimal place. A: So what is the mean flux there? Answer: 9.2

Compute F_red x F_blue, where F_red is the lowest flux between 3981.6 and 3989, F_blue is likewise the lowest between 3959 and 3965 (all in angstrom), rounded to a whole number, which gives 567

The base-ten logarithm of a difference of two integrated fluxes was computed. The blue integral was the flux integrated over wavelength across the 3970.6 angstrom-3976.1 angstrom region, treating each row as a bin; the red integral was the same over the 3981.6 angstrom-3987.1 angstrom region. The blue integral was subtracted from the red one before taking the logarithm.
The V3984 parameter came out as 1.6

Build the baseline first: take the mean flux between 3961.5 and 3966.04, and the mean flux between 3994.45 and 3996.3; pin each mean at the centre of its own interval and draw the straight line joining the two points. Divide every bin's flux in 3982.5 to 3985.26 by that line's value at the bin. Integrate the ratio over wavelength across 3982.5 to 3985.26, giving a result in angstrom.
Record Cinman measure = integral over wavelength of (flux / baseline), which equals 2.87 angstrom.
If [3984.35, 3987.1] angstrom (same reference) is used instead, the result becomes 2.89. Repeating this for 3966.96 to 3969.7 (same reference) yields 1.07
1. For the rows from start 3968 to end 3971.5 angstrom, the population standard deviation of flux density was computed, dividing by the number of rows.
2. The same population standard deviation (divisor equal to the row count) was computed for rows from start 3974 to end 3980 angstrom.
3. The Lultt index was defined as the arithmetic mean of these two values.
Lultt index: 1.7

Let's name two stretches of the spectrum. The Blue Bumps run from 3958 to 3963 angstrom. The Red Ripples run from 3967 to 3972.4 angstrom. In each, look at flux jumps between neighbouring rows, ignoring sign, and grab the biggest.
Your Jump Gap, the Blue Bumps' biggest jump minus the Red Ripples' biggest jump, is -3.1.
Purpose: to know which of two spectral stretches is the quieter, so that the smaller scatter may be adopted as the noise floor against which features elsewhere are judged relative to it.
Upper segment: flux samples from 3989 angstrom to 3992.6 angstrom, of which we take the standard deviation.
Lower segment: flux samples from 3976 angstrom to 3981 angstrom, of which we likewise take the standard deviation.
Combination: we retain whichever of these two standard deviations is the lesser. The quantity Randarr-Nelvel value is 0.2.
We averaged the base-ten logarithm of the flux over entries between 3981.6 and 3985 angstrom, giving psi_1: 1.42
